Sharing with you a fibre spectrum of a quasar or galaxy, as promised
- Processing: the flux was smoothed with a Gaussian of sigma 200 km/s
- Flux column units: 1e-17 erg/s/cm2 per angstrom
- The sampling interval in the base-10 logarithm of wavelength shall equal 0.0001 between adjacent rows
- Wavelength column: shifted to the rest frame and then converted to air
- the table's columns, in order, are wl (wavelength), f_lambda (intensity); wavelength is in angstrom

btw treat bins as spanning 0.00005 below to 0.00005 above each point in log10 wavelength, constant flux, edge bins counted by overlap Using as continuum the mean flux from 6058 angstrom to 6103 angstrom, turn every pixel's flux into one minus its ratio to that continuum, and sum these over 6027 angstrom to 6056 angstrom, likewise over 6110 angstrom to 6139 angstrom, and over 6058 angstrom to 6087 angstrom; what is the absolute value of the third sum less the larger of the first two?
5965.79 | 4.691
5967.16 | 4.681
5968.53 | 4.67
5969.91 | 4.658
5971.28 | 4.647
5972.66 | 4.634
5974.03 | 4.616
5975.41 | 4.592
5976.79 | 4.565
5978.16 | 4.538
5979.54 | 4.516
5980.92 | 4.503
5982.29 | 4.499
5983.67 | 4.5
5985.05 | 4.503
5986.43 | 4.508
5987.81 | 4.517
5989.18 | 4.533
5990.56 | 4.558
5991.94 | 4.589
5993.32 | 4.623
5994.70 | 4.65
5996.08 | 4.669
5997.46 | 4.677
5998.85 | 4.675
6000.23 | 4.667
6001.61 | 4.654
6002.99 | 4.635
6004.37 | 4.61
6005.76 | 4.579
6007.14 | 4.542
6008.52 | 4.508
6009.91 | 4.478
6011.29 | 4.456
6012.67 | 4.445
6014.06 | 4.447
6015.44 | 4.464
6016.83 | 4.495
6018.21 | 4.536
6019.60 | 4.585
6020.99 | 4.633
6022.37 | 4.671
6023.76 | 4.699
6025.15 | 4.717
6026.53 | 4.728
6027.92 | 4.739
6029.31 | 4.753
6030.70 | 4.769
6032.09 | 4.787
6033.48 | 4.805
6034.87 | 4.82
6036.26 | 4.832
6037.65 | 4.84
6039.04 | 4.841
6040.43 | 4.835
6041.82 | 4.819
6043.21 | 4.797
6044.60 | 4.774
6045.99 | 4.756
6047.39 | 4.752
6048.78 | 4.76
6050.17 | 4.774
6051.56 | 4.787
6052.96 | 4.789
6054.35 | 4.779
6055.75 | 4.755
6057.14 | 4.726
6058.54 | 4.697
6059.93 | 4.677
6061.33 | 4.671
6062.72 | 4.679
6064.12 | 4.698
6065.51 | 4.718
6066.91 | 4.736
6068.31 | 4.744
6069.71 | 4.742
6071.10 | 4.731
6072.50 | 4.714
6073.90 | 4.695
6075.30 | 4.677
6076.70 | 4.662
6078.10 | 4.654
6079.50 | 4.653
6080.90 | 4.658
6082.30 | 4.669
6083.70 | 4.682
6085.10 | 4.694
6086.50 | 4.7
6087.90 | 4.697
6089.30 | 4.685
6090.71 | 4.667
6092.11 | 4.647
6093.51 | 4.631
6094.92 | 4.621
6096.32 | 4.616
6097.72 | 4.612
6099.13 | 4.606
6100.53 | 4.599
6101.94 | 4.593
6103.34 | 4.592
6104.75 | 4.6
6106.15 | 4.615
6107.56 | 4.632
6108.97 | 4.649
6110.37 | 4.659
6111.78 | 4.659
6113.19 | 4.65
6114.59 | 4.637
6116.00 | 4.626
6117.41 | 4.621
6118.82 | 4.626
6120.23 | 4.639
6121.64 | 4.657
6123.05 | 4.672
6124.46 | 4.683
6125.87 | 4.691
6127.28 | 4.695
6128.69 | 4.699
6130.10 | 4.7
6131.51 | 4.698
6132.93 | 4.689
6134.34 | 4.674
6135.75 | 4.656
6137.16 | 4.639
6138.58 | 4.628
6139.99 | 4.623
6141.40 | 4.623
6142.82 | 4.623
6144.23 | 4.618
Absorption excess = 0.1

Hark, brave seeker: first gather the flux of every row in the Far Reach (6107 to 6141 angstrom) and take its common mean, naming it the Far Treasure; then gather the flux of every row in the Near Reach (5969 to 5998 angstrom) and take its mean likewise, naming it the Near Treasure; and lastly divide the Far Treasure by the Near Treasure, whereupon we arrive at 1.02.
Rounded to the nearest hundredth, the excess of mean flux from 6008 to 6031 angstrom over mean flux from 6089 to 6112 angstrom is -0.03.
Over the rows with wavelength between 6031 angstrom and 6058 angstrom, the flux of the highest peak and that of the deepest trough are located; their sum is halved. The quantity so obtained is 4.78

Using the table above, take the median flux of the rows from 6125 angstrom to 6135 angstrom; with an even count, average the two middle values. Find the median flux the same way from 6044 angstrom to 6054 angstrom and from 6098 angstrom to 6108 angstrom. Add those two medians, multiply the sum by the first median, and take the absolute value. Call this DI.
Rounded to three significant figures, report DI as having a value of 44.0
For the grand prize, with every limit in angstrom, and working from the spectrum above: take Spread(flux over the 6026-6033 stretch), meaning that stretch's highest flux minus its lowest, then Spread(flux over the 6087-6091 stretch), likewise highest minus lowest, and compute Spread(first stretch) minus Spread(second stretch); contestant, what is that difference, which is 0.03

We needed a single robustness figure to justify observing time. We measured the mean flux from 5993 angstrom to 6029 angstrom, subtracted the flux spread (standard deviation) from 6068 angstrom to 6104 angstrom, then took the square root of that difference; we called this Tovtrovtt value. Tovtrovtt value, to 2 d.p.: 2.13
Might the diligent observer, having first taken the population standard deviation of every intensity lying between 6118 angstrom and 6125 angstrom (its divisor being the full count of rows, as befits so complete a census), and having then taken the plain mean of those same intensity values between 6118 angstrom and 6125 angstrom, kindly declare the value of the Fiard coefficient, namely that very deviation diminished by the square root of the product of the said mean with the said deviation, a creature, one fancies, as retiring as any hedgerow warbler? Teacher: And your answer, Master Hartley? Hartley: -0.29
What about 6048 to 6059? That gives -0.35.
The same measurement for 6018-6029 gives -0.50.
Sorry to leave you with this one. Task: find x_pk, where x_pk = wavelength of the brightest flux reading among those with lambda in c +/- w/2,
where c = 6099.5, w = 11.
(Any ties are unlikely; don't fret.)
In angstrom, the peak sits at 6094.92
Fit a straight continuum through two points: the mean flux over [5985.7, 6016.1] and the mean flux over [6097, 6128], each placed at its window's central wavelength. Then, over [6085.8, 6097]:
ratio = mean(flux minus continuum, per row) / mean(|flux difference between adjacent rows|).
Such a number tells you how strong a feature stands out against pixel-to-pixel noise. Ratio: 2.8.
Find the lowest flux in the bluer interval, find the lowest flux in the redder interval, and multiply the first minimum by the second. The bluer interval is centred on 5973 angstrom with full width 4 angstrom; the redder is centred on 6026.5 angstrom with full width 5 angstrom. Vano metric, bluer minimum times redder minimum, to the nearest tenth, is 21.8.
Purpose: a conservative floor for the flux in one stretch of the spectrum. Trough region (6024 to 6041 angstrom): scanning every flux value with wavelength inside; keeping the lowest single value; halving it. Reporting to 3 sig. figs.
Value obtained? 2.36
